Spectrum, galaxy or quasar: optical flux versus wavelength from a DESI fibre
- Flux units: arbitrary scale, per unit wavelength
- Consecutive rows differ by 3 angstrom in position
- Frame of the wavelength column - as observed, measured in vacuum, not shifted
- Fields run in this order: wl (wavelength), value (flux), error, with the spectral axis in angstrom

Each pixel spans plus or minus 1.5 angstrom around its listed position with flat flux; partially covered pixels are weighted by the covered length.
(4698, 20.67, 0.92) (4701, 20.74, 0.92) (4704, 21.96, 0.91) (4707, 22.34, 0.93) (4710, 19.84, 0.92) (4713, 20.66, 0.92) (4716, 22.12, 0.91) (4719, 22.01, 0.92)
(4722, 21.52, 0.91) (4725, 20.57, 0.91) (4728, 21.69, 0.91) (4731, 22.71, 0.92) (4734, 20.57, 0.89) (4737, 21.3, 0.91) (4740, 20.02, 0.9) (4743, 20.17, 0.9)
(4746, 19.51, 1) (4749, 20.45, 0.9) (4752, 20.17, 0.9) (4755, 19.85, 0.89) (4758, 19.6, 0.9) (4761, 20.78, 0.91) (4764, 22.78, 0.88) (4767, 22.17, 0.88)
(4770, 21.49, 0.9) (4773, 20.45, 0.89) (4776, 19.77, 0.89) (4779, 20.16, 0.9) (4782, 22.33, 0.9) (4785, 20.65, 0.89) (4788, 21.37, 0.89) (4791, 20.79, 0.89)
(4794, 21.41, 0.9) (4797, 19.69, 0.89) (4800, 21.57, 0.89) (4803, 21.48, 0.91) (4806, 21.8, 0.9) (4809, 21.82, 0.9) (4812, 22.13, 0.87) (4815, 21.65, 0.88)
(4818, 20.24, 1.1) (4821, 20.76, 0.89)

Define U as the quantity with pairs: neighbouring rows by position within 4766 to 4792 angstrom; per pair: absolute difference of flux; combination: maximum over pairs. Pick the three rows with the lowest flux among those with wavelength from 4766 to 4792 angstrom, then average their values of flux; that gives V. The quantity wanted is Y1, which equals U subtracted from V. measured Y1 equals 18.0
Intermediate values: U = 2.17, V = 20.1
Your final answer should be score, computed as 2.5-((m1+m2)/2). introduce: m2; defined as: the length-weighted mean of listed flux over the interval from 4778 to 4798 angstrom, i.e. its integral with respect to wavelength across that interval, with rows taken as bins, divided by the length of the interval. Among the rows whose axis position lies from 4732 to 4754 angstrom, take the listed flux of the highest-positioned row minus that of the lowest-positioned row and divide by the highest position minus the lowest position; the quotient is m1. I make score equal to -7.97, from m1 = -0.02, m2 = 21.0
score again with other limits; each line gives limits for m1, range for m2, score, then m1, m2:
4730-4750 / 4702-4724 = -8.16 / -0.13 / 21.5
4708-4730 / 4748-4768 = -7.95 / 0.10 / 20.8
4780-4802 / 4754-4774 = -8.01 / -0.04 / 21.1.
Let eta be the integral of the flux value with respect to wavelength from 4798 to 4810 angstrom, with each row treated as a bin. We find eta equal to 259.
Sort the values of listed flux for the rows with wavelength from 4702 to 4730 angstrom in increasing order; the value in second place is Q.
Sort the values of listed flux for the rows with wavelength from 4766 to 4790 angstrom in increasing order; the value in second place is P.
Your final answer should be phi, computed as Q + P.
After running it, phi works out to 40.7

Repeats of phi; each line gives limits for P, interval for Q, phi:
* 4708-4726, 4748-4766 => 40.4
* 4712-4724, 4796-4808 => 43.0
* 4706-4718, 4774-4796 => 40.8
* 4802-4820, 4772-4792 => 41.6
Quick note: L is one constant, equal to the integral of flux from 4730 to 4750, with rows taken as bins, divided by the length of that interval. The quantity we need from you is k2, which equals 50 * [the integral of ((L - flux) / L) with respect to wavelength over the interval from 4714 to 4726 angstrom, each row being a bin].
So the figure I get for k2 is -27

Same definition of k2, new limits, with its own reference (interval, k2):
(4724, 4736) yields -23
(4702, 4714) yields -17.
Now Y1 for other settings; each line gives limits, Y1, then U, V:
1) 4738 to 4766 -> 17.7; 2.00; 19.7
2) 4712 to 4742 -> 18.2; 2.14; 20.4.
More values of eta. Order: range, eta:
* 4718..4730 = 258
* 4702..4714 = 254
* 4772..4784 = 248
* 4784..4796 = 252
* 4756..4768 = 255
